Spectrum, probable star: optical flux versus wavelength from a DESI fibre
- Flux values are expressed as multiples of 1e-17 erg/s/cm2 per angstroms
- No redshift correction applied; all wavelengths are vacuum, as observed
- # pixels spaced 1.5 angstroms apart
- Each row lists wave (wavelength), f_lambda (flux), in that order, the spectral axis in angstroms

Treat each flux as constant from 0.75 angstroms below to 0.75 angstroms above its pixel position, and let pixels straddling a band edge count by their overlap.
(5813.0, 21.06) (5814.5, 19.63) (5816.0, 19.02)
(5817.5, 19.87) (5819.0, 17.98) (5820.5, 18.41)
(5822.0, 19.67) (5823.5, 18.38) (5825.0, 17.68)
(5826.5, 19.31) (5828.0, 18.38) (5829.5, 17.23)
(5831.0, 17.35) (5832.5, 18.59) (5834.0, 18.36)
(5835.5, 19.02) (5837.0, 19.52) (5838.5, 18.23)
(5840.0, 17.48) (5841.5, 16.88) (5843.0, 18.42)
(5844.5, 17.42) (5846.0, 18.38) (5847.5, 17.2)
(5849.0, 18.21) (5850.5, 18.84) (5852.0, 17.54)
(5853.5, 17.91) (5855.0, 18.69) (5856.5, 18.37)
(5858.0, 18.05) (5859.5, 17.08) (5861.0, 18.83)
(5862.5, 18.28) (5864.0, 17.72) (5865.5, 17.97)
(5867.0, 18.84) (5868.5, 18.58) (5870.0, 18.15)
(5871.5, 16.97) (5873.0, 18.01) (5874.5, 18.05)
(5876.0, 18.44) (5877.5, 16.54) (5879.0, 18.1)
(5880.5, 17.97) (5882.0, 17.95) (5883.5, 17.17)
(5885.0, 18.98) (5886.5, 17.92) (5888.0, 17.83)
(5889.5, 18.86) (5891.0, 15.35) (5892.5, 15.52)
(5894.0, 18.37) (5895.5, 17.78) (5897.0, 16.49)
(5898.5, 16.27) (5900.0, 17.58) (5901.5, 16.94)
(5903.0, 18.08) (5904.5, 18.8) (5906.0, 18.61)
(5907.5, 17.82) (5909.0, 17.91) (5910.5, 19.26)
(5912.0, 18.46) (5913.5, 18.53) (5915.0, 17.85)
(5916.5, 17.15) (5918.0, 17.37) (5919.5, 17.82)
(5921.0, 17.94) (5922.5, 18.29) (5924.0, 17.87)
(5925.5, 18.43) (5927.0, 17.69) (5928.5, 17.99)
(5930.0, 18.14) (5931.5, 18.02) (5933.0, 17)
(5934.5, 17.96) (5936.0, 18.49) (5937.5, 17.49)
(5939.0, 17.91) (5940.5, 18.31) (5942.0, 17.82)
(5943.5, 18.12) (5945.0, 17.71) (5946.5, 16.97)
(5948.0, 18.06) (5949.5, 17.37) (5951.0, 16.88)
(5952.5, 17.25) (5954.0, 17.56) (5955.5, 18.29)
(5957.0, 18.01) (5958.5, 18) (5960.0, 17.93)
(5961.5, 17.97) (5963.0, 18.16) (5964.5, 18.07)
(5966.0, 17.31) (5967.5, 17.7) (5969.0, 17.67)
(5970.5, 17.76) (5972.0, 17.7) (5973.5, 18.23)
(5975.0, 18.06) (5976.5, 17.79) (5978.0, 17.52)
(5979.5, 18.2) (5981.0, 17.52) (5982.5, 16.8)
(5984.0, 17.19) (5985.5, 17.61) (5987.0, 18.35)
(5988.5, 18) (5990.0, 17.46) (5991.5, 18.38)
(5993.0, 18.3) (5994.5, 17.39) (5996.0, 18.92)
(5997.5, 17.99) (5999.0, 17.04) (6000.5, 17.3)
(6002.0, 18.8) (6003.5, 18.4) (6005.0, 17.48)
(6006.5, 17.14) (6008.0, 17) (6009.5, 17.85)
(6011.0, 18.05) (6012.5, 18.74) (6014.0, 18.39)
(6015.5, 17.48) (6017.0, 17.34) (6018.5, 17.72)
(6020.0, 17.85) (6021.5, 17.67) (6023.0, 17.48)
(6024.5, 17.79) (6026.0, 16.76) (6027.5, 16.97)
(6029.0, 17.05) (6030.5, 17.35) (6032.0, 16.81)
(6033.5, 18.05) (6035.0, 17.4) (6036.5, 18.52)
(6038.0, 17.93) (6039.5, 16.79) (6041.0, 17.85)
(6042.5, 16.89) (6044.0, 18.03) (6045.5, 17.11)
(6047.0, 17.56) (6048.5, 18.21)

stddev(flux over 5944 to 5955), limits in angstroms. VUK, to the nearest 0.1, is 0.4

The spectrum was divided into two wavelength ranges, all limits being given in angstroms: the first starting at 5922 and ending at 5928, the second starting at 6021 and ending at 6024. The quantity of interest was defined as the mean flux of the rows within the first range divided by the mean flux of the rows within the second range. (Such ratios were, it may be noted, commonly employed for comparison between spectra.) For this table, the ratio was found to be 1.03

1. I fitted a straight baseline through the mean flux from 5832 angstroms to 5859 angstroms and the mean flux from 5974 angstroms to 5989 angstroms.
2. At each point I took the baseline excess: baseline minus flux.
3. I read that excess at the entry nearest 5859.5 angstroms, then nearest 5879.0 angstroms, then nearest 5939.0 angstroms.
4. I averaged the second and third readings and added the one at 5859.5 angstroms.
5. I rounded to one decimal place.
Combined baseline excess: 1.0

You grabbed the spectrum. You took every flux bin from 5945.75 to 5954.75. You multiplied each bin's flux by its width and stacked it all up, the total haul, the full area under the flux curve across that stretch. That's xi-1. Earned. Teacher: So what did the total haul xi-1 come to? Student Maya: 156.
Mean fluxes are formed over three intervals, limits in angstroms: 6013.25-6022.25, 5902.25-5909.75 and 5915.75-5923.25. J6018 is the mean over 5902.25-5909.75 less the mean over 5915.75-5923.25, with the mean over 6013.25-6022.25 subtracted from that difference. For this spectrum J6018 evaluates -17.2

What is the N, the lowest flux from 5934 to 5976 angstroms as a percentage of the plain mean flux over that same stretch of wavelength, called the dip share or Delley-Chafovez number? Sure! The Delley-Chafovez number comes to 94.8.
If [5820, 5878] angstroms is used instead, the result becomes 91.2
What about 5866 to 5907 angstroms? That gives 86.7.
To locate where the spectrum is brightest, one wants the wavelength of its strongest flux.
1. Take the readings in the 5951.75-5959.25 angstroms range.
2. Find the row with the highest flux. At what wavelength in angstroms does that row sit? 5955.5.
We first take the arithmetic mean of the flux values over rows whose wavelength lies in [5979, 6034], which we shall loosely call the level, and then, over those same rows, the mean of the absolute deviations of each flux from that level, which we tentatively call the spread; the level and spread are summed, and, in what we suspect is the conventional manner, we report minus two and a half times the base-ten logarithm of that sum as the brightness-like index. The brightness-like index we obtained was -3.149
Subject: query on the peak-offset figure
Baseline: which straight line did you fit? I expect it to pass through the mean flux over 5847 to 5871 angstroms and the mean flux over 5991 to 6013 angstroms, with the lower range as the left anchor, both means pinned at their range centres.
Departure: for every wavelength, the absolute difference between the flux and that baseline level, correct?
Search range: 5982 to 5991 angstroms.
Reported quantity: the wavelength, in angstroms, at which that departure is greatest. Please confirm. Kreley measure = 5982.5 angstroms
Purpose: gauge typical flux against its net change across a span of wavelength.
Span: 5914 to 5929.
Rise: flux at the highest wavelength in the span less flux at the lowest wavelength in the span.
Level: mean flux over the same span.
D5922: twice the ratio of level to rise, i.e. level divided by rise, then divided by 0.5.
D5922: 255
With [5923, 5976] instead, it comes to 188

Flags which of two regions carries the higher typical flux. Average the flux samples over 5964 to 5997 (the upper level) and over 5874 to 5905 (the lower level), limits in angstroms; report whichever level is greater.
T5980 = 17.8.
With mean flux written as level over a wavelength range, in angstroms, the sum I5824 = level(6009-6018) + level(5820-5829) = 36.6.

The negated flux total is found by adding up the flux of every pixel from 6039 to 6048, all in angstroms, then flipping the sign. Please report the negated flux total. -104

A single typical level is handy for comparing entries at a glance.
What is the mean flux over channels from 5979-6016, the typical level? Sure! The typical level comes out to 17.8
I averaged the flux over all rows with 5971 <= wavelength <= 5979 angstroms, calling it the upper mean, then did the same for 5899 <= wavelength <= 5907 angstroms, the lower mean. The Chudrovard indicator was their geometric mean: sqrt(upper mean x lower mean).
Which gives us 17.9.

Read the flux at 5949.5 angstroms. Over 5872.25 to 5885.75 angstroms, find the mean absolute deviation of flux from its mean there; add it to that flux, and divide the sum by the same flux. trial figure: 1.03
